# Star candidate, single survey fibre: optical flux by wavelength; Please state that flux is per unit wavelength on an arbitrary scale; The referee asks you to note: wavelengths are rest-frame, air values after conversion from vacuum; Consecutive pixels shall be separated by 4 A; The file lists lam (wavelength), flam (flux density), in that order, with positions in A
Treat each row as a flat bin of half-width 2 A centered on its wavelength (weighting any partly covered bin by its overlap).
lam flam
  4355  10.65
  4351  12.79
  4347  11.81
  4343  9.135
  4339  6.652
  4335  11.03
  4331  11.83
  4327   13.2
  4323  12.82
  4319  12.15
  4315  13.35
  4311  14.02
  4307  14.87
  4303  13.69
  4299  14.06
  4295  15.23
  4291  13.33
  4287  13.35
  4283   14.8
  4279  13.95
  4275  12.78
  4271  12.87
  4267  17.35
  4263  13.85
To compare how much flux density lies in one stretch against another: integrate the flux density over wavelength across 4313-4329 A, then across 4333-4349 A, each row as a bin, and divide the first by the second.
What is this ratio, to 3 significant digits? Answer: 1.33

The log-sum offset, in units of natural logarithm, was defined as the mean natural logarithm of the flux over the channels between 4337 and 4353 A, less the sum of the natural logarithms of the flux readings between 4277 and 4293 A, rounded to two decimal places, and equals -8.23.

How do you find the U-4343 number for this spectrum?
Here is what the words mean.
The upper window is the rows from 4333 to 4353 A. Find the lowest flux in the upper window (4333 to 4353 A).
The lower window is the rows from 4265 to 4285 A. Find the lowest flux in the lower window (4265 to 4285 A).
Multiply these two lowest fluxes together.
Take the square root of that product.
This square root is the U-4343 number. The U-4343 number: 9.2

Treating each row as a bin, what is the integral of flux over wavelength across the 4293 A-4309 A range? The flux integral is 231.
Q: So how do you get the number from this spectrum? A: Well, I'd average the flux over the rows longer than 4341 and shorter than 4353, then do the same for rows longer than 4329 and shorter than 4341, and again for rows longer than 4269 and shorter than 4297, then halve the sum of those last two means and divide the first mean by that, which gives 0.95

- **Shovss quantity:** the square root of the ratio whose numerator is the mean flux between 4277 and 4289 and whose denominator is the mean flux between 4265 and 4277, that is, 0.99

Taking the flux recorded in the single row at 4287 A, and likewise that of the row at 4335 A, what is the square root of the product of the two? 12.1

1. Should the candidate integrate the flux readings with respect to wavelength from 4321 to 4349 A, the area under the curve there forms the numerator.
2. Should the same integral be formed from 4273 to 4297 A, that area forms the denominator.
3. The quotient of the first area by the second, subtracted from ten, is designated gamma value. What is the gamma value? 9.1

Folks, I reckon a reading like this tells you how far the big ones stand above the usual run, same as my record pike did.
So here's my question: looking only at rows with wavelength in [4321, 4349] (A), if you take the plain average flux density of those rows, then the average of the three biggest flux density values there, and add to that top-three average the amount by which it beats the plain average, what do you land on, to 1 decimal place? 14.3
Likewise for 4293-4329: 15.7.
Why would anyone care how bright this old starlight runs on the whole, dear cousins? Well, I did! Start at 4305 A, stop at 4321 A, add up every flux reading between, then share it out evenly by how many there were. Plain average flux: 13.6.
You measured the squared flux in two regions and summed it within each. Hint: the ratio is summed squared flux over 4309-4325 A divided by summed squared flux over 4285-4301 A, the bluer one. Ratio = 0.87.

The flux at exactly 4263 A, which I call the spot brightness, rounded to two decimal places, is 13.85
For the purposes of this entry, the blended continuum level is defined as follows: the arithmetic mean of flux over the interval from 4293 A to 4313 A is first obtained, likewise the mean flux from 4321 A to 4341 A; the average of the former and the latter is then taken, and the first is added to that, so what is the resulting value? 27.1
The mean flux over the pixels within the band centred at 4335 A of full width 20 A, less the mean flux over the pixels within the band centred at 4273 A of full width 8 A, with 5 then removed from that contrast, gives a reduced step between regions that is -7.5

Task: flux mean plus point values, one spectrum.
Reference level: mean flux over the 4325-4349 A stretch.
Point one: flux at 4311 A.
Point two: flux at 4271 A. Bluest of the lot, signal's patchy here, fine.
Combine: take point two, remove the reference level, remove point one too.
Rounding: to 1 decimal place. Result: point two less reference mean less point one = -11.8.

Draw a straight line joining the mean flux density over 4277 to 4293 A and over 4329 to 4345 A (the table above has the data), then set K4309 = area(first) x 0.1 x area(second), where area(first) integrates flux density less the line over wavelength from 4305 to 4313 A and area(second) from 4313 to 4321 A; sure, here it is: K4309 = 24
